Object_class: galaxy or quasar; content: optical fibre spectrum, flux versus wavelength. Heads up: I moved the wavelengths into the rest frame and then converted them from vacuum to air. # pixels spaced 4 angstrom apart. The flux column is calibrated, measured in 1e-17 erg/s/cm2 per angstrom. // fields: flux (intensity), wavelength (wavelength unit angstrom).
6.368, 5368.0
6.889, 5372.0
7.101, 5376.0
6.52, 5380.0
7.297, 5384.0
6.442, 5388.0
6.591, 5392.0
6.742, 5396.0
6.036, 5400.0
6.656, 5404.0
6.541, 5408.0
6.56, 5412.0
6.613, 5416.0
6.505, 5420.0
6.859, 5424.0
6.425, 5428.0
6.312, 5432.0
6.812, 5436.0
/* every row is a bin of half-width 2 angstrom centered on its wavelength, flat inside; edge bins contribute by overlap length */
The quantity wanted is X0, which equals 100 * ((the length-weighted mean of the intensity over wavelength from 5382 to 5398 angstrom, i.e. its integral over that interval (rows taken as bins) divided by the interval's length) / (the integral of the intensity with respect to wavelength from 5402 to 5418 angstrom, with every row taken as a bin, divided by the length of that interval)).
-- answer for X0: 103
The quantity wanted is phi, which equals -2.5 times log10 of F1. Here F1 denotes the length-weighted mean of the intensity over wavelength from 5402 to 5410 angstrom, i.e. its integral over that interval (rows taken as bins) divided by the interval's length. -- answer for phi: -2.05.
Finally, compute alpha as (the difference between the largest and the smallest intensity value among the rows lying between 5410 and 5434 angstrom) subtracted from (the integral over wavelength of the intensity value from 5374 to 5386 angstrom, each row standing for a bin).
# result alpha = 83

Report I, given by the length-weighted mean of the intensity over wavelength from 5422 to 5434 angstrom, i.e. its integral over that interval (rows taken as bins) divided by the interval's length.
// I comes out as 6.53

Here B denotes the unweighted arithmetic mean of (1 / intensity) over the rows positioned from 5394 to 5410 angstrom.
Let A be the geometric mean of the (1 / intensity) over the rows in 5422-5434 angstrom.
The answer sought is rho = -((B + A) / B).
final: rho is -1.99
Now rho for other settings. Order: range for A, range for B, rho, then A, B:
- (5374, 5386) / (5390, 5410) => -1.93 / 0.144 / 0.154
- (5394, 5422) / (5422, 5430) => -2.02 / 0.153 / 0.151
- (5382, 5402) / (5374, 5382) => -2.03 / 0.151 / 0.147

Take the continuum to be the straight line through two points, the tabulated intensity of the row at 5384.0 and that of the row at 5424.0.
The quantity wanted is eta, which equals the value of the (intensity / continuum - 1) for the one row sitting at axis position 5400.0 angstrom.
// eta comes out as -0.15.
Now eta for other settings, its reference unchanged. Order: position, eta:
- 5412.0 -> -0.06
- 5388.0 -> -0.11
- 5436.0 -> 0.01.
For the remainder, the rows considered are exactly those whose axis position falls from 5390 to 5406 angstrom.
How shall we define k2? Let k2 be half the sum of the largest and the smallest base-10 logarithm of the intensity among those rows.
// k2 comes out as 0.80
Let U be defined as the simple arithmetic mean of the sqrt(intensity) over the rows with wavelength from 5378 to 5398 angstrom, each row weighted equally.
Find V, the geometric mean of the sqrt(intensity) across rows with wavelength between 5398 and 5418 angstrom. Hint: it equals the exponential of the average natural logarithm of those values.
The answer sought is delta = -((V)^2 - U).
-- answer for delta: -3.89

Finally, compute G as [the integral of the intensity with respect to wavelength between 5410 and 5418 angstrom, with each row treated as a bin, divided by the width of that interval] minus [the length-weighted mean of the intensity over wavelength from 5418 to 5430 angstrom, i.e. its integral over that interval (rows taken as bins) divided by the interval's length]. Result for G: -0.01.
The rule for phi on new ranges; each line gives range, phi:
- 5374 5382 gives -2.08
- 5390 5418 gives -2.04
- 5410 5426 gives -2.05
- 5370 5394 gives -2.08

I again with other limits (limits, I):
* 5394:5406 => 6.48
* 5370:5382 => 6.84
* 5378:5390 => 6.75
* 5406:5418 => 6.57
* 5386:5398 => 6.59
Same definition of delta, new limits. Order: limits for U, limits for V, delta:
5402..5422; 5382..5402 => -4.04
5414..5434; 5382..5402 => -4.05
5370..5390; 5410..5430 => -3.97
